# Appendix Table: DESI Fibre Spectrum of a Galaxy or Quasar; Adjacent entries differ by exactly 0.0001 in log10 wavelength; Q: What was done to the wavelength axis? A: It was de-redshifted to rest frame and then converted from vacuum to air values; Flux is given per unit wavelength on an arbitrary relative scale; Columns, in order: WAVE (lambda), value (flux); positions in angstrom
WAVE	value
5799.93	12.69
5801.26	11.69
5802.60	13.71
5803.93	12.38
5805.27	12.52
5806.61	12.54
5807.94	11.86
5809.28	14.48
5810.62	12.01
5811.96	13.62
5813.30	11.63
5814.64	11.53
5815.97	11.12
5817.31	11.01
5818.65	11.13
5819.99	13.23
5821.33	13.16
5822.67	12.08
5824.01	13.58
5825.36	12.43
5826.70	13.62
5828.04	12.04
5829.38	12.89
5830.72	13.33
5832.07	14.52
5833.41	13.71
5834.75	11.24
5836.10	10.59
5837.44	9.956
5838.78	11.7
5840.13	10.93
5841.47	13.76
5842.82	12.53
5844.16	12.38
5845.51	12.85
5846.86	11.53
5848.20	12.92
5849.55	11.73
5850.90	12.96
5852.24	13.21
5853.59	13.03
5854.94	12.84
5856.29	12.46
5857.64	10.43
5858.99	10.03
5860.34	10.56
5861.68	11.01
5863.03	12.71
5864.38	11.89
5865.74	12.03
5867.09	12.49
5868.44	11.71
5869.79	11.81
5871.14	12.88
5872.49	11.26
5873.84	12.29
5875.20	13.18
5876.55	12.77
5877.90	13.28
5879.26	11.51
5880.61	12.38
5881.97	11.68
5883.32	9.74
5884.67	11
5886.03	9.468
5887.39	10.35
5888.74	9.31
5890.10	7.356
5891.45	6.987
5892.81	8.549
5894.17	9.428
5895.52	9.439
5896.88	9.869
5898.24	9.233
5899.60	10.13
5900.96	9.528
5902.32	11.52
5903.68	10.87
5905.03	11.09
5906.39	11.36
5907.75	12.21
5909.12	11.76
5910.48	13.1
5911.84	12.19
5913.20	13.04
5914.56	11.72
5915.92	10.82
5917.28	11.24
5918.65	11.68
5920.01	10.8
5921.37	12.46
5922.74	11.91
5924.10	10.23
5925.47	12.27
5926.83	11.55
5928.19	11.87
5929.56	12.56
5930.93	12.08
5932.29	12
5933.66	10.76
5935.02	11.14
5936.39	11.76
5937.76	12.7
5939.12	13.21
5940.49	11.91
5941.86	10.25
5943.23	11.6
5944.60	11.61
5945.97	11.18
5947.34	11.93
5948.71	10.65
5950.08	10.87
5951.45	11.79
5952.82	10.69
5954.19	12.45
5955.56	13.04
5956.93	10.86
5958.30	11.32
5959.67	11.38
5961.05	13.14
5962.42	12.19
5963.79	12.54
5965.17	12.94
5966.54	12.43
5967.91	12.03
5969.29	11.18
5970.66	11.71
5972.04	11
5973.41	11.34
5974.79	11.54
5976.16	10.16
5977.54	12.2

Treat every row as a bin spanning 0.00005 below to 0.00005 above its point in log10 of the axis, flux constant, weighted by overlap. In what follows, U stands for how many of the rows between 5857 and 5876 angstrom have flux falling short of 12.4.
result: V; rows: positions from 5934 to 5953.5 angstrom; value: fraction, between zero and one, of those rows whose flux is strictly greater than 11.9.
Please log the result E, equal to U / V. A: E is 35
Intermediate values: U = 10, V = 0.3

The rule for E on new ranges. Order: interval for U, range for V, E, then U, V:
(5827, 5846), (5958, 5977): 16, 7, 0.4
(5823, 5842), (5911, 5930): 14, 6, 0.4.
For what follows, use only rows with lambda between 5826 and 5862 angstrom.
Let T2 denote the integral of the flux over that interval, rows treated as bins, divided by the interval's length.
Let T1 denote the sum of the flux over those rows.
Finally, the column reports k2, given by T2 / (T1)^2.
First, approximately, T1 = 329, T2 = 12.2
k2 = 0.0001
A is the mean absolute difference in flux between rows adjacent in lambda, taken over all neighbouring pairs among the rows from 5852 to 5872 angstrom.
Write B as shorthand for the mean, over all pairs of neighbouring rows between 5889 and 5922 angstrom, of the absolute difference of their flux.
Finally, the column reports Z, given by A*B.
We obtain 0.53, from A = 0.66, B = 0.81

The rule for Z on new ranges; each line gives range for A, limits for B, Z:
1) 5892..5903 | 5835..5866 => 0.71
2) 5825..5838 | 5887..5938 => 0.92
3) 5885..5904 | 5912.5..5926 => 1.01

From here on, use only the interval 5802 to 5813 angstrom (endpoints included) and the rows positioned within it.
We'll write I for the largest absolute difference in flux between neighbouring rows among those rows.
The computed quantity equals 2.6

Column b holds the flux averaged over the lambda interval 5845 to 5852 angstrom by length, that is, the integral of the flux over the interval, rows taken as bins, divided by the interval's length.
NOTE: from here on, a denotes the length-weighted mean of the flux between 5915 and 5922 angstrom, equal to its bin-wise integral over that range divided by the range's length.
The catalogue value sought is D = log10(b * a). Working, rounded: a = 11.4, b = 12.4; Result 2.15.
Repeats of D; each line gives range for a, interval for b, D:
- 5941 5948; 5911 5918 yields 2.13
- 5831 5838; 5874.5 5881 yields 2.18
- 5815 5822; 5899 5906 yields 2.10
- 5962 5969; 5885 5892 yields 2.04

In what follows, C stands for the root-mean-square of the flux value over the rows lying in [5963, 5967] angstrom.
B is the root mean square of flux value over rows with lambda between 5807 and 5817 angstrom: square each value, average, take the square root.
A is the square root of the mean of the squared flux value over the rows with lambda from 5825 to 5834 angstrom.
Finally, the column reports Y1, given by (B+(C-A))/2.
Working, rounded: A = 13.2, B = 12.4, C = 12.6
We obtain 5.89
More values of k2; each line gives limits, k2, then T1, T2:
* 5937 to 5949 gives 0.0011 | 105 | 11.7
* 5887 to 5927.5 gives 0.0001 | 322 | 10.7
